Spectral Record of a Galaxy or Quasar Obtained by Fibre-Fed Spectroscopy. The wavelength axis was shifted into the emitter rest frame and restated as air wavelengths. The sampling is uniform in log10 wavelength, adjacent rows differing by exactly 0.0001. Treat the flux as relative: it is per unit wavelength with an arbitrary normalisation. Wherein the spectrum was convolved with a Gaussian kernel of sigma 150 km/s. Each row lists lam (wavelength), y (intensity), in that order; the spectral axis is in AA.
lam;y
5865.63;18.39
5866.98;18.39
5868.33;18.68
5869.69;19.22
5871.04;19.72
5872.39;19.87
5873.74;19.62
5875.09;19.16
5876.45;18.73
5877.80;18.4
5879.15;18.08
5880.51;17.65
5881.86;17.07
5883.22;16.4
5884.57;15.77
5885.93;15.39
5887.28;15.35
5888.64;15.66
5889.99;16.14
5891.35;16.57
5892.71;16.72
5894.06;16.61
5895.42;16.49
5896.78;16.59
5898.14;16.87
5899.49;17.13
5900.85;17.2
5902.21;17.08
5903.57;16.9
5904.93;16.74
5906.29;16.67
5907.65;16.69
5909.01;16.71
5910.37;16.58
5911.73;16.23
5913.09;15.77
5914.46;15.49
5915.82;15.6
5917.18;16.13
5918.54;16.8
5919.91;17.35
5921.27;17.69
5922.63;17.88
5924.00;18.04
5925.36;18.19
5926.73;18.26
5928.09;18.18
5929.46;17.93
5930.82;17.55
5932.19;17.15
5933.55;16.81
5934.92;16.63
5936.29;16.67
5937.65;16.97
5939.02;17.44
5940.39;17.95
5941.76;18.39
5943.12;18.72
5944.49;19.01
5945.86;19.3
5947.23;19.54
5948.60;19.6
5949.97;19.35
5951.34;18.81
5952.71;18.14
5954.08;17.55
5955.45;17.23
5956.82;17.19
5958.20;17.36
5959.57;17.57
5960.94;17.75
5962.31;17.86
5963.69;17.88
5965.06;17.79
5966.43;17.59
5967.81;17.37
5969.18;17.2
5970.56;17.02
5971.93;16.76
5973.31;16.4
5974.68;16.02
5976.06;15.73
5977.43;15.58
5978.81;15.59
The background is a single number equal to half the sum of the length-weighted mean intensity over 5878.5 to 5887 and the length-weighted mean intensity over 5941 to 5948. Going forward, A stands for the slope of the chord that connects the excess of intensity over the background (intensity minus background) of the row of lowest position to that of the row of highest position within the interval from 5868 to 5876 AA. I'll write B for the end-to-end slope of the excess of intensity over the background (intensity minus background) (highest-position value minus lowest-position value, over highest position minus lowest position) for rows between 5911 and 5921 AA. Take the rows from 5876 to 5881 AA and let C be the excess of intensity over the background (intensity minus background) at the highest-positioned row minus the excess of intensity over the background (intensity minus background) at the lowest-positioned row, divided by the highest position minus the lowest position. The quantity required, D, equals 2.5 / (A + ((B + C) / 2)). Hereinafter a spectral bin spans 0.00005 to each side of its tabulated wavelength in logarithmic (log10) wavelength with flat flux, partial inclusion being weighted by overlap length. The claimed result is 387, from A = 0.07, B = 0.14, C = -0.27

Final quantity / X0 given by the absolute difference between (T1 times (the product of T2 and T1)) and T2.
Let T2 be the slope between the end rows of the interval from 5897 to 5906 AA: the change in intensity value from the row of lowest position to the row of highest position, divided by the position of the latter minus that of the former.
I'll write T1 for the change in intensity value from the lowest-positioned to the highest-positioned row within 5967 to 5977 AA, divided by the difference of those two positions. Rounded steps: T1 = -0.20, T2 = -0.02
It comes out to 0.02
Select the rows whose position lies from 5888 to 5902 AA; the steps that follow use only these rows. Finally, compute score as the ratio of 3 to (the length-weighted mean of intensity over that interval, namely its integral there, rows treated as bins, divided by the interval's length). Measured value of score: 0.180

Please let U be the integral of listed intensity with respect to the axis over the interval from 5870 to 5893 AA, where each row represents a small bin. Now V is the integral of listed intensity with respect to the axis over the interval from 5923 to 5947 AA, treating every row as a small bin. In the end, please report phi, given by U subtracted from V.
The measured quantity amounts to 27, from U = 402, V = 429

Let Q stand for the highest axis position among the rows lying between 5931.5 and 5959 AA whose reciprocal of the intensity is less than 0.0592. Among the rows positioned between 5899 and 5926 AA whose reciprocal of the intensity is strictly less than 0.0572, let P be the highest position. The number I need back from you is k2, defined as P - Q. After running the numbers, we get -32.8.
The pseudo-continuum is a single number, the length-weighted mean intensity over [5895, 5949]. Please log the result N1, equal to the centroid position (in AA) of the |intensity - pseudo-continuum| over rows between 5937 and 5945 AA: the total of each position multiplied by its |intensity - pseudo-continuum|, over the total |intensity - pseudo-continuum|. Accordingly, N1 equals 5942.5 AA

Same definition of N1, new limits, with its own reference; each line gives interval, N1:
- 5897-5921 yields 5911.4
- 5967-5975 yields 5973.1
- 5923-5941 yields 5930.9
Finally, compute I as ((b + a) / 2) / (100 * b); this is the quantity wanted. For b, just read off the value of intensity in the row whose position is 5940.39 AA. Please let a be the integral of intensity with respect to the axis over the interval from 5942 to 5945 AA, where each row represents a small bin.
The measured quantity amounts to 0.021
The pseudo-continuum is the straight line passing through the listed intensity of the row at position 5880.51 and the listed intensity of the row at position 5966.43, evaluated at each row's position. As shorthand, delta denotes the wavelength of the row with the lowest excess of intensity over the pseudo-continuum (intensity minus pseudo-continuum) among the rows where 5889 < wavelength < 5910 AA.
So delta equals 5889.99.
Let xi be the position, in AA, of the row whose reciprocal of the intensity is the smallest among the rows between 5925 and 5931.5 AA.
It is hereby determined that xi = 5926.73 AA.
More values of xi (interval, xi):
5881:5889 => 5881.86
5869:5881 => 5872.39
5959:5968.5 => 5963.69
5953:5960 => 5959.57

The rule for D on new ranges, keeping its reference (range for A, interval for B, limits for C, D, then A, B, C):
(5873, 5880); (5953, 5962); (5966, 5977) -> -7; -0.28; 0.03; -0.19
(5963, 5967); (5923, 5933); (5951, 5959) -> -9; -0.11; -0.11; -0.21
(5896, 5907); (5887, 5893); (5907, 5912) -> 32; 0.01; 0.25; -0.11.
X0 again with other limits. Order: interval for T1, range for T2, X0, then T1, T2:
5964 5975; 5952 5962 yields 0.05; -0.18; -0.05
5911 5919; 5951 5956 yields 0.38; 0.08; -0.38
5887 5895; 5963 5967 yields 0.10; 0.19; -0.11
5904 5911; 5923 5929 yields 0.03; -0.03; 0.03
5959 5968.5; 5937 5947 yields 0.28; -0.02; 0.28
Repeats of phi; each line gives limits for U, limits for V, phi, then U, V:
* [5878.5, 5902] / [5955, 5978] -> 3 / 390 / 393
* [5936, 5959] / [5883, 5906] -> -40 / 419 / 378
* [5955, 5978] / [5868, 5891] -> 13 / 393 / 406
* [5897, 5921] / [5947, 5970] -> 14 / 398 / 413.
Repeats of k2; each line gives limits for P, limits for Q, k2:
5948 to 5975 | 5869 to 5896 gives 84.6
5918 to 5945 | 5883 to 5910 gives 40.9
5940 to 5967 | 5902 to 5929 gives 38.3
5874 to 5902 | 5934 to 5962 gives -80.4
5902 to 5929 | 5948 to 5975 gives -42.5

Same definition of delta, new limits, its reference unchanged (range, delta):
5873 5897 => 5887.28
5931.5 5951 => 5934.92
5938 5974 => 5973.31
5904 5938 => 5914.46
